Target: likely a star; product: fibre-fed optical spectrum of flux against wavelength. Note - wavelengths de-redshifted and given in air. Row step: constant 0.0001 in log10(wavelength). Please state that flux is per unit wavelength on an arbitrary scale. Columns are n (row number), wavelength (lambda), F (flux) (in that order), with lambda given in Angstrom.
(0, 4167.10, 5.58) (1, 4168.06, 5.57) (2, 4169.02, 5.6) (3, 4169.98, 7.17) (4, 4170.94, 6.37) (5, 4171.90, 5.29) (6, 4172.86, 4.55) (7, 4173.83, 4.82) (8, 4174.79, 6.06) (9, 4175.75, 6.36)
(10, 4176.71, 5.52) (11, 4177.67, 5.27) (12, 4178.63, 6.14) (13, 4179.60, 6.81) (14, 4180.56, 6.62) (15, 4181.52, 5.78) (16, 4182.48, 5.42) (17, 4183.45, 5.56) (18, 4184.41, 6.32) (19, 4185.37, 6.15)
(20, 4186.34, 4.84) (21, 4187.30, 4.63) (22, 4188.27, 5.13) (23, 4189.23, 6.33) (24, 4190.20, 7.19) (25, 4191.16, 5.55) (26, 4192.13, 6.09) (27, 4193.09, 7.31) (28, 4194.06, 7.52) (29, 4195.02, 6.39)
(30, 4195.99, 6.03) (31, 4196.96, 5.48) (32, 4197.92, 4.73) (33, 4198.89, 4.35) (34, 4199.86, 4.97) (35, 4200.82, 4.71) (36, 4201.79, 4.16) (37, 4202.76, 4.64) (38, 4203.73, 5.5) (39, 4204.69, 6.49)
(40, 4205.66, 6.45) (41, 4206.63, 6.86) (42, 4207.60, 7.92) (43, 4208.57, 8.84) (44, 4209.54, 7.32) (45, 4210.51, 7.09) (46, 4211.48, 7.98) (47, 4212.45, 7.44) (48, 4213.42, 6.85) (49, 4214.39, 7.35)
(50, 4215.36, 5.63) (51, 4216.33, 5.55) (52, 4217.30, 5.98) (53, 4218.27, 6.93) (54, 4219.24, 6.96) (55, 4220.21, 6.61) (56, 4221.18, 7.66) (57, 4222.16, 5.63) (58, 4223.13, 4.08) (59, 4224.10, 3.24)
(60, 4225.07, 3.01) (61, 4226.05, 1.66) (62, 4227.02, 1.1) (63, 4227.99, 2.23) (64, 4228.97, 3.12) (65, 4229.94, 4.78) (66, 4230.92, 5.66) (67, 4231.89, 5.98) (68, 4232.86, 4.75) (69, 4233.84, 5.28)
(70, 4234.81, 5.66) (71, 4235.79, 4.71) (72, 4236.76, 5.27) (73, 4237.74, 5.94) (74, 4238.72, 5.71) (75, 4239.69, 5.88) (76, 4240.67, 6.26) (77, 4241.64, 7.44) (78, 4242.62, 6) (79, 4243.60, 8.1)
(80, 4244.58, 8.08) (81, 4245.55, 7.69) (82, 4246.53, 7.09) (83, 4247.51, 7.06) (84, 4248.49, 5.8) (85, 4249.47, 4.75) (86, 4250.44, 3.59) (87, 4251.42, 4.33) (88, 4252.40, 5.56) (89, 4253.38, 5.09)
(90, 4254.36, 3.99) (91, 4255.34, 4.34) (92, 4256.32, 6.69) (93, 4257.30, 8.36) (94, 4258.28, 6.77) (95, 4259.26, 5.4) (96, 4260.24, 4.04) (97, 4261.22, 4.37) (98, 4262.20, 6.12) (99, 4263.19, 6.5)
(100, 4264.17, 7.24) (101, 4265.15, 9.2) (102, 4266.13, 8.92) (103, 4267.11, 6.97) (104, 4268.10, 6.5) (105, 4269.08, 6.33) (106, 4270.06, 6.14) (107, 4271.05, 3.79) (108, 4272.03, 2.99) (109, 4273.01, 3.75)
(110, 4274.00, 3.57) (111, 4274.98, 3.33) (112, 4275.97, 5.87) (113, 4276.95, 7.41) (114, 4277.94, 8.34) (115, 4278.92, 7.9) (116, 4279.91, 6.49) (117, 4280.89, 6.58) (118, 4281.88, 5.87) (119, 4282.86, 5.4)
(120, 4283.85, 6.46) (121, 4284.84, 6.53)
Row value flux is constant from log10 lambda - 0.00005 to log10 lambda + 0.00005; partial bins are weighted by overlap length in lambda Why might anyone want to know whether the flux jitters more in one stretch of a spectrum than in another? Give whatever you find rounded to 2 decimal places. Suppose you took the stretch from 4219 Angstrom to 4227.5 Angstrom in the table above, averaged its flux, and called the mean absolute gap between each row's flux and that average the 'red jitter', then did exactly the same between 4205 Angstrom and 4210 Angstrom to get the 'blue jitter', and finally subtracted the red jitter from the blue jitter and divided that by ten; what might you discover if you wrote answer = -0.13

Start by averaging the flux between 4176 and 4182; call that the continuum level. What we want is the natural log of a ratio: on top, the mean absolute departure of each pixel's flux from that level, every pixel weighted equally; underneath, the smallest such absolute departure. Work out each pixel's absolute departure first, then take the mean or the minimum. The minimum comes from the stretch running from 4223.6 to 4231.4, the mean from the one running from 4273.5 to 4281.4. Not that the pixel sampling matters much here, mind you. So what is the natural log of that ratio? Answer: 1.4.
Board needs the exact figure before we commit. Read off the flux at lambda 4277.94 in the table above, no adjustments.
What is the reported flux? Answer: 8.34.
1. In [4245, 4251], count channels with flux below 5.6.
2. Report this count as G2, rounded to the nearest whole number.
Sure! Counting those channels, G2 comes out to 2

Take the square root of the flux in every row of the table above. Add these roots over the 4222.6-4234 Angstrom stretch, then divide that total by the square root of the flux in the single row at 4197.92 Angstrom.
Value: 10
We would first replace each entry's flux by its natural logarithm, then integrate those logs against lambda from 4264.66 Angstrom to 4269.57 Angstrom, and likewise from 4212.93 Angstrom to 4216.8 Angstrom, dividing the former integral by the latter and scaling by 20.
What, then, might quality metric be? 28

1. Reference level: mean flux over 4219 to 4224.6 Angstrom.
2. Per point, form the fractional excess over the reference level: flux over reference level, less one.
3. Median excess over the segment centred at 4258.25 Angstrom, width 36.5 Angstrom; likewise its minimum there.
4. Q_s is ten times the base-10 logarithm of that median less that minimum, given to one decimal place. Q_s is -2.6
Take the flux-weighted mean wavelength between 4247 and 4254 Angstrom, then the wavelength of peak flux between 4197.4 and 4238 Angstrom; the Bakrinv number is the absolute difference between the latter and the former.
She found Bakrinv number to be 41.7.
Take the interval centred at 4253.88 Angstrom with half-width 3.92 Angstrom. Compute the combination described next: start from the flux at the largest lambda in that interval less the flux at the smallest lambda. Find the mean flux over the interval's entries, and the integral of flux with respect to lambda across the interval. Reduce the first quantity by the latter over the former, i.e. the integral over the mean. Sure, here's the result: -3.1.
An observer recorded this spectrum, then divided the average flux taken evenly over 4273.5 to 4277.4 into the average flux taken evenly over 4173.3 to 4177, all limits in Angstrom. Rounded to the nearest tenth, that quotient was 1.1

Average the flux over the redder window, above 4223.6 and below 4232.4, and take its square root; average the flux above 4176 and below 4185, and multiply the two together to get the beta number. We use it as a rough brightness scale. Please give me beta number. 11.0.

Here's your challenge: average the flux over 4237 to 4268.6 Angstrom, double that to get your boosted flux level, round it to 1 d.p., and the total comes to 12.5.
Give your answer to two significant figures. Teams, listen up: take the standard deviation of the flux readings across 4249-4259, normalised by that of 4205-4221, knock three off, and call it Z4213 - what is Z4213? -1.3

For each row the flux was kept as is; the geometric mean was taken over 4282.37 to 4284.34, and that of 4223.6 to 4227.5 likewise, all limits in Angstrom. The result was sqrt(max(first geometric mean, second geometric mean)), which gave 2.43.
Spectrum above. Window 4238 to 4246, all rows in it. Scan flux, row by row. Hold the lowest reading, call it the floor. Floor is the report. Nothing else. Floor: 5.71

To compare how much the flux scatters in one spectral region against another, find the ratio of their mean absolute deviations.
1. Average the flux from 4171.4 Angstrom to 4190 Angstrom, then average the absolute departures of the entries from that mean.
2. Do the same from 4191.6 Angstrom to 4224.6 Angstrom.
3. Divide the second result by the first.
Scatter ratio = 1.84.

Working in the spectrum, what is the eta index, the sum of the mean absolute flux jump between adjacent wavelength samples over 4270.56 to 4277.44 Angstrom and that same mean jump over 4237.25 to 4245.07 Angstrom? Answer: 1.80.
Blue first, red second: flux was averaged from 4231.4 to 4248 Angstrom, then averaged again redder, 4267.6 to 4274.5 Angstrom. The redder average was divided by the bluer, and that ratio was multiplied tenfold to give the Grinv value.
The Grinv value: 7.5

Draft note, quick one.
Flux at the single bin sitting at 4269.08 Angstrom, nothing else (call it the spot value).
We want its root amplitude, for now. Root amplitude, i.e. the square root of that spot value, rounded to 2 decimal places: 2.52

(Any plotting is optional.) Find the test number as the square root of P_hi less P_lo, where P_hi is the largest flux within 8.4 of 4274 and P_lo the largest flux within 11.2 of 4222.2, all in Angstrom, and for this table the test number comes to 1.0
